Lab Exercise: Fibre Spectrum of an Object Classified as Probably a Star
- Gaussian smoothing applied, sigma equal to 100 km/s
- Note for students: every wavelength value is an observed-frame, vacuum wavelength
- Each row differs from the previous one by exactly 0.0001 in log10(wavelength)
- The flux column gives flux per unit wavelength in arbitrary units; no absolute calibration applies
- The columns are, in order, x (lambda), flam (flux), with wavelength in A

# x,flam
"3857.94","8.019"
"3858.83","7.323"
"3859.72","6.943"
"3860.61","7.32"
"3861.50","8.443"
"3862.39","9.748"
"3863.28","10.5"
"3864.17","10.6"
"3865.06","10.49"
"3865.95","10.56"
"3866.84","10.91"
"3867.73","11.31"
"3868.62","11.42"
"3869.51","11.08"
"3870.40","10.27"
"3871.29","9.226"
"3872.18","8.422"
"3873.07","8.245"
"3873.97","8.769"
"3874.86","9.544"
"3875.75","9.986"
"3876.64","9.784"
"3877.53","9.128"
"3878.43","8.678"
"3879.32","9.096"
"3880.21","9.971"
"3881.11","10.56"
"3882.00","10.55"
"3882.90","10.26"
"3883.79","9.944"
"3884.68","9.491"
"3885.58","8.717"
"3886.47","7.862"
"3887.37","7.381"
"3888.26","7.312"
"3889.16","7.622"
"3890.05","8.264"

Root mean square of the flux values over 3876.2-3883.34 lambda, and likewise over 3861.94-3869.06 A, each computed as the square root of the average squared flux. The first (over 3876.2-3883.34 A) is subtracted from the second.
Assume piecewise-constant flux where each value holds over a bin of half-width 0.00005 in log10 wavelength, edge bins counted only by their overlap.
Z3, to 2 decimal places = 0.93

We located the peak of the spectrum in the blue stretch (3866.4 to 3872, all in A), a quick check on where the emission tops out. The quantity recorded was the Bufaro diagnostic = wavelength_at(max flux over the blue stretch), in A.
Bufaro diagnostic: 3868.62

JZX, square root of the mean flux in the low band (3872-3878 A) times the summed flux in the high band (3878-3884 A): 25.1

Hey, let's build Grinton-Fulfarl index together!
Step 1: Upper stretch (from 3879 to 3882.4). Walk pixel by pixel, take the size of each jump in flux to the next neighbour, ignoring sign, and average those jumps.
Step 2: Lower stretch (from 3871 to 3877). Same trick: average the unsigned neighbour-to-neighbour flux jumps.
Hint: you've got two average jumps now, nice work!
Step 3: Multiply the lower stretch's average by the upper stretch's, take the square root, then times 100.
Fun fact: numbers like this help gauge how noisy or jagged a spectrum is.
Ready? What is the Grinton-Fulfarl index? 49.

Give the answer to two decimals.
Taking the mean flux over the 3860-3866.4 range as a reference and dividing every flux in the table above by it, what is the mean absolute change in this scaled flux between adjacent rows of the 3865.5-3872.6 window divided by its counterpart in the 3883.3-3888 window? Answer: 0.86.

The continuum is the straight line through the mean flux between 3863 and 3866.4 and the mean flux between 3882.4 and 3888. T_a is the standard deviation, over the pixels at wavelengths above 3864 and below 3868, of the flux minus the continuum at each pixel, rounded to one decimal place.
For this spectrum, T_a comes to 0.4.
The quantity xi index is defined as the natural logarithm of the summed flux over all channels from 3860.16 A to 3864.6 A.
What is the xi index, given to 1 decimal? 3.8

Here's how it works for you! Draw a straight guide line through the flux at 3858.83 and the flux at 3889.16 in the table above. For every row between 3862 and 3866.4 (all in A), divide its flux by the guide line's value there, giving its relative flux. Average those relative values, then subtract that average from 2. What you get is 0.59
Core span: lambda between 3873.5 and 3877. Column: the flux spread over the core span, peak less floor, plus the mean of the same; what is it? 10.7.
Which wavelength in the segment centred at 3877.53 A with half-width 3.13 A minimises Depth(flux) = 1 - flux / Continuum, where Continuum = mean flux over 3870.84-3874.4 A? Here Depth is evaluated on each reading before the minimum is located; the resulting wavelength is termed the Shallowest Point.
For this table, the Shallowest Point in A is 3875.75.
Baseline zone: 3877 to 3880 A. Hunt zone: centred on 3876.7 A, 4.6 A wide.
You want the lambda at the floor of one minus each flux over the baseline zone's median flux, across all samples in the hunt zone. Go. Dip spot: 3875.75 A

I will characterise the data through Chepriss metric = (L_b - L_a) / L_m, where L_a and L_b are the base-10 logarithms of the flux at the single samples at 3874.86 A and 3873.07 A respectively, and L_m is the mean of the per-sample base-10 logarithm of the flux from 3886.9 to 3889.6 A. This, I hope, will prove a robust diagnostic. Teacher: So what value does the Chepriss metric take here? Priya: -0.07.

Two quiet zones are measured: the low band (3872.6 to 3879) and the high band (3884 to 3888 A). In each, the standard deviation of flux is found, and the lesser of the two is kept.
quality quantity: 0.6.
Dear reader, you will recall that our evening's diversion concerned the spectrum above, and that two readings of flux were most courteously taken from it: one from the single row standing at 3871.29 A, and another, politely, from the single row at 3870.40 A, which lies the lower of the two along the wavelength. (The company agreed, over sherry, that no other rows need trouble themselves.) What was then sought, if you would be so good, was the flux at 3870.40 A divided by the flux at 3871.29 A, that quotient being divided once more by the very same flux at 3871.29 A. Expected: 0.121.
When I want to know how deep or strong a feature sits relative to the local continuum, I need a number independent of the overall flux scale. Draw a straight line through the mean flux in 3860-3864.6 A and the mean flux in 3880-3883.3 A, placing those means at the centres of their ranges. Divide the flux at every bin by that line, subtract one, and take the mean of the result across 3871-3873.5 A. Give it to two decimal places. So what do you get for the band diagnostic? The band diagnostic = -0.12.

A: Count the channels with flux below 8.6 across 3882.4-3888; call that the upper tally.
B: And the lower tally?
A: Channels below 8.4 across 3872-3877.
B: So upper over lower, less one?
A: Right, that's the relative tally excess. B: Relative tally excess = 1.0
